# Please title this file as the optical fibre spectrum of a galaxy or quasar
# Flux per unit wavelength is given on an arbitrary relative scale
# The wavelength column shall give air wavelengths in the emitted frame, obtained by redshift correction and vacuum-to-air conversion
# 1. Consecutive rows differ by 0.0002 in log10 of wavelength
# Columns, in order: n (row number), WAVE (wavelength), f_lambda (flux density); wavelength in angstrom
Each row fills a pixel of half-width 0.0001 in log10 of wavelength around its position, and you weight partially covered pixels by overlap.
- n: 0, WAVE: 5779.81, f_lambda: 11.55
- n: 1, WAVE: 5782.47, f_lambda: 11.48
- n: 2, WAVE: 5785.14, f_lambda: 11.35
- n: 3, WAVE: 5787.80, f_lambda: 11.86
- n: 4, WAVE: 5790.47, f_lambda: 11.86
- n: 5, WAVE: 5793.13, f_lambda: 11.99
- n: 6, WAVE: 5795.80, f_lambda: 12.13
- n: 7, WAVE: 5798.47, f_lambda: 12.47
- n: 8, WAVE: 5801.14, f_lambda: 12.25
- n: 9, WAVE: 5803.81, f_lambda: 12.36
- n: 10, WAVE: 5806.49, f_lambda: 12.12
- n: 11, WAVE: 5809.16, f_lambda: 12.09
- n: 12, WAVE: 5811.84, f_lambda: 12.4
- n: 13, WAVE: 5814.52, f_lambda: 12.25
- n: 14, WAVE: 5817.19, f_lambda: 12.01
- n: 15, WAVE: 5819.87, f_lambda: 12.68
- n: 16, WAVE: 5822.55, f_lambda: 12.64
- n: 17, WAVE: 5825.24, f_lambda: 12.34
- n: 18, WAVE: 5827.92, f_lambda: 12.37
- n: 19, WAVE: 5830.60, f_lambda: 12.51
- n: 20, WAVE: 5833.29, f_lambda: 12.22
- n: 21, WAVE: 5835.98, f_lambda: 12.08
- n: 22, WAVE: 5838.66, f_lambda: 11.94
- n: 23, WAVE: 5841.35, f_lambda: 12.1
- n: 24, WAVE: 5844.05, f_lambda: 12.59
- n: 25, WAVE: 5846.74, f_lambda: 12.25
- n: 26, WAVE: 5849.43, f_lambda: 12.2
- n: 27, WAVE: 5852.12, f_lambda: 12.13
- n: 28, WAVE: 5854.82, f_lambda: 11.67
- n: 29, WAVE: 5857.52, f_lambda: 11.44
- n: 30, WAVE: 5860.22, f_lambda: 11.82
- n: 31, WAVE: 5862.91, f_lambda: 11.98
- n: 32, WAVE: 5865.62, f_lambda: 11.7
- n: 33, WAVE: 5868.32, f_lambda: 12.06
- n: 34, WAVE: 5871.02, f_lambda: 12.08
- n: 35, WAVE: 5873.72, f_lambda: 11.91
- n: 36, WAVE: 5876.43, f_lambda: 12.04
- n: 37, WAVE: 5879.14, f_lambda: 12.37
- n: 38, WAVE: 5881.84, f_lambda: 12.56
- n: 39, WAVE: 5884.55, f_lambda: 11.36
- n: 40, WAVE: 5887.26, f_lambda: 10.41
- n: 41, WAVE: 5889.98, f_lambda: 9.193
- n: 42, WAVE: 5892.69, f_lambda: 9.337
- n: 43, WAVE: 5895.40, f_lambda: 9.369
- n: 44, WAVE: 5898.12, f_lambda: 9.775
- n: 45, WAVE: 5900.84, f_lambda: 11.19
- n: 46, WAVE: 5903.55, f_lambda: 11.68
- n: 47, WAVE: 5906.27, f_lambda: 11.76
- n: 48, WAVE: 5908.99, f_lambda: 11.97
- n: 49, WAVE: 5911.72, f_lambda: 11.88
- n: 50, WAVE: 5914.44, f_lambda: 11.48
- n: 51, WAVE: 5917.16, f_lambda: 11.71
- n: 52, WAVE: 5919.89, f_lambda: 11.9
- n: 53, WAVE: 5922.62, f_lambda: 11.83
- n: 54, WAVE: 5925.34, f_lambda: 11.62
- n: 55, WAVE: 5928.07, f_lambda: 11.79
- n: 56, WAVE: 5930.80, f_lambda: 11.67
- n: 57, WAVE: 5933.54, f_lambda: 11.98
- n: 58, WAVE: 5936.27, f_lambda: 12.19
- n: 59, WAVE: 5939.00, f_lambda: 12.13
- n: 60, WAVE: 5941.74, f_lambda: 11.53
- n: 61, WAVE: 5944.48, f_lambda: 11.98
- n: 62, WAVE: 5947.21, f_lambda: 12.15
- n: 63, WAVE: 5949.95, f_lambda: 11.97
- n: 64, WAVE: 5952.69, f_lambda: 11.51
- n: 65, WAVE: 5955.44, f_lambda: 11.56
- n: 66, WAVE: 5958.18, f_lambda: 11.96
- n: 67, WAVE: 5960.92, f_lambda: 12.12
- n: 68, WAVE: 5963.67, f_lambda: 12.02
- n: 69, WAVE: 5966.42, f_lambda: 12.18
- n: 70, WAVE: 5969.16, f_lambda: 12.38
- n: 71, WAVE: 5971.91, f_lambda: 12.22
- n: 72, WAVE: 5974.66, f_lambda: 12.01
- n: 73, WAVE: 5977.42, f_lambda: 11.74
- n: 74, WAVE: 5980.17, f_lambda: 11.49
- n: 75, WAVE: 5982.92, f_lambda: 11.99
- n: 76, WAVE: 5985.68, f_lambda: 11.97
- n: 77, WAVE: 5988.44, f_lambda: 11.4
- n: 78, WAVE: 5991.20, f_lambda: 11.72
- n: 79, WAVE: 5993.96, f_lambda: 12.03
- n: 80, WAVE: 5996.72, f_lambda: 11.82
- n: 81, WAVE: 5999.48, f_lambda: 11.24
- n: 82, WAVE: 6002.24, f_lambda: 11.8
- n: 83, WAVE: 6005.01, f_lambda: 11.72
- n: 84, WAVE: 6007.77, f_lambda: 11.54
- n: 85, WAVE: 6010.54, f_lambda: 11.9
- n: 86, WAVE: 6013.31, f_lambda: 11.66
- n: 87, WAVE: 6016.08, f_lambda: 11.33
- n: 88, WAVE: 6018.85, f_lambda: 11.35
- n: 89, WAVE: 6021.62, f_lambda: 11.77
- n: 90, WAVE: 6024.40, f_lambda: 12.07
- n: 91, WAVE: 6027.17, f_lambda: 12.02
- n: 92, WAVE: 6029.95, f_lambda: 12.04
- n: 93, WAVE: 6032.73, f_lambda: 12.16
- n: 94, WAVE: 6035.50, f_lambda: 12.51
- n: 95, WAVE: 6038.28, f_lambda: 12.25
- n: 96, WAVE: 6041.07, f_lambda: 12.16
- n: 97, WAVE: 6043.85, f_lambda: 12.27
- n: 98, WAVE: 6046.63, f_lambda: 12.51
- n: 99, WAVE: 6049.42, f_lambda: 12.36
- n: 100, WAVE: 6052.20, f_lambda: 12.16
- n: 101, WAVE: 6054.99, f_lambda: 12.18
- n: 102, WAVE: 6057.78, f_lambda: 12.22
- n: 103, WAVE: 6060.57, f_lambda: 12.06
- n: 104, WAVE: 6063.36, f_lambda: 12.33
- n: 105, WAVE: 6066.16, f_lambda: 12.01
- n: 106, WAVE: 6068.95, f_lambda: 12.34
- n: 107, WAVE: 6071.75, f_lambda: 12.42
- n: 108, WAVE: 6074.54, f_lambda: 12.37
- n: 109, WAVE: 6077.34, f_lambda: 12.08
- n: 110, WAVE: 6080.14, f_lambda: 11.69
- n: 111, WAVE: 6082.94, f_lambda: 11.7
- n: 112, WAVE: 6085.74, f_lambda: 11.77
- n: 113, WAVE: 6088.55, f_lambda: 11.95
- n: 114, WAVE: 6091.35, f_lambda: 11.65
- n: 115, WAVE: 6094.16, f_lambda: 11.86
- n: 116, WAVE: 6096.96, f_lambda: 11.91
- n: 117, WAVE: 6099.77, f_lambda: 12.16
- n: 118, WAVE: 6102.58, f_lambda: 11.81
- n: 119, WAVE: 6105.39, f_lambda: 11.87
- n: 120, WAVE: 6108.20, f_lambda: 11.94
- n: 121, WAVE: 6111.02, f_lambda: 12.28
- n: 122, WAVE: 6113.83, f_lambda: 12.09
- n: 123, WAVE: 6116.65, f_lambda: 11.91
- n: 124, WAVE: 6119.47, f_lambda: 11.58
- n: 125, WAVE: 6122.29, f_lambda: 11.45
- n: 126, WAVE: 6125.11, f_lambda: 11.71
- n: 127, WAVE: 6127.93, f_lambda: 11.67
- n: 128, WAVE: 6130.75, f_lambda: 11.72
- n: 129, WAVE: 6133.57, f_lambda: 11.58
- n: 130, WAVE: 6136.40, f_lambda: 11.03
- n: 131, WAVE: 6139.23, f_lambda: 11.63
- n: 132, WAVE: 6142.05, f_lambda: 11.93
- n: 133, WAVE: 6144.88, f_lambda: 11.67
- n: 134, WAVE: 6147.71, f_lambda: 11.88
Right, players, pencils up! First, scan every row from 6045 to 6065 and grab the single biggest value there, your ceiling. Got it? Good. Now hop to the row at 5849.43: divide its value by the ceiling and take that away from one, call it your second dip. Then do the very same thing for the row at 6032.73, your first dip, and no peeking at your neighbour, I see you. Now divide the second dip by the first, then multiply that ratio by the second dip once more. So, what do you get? 0.0219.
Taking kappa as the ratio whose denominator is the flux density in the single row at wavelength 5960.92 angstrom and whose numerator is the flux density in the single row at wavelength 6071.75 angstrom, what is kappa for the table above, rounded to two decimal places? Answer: 1.02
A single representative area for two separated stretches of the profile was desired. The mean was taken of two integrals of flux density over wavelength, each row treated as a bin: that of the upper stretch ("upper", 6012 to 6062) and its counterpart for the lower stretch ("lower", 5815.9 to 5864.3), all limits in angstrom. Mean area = 596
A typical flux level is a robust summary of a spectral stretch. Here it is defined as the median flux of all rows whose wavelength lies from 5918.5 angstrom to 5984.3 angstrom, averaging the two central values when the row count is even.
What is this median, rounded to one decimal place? 12.0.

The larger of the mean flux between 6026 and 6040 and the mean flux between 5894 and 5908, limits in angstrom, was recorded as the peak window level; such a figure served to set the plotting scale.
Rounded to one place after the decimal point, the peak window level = 12.2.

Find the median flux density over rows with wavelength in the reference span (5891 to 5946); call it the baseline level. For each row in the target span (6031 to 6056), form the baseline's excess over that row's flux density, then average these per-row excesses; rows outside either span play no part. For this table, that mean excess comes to -0.55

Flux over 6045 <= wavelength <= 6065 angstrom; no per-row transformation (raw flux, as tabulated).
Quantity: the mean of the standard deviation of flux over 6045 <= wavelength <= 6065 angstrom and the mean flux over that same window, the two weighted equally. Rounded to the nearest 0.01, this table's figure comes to 6.20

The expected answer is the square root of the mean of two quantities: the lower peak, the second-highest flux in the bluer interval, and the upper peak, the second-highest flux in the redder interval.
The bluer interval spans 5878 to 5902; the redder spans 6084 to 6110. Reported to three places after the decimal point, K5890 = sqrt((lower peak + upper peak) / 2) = 3.487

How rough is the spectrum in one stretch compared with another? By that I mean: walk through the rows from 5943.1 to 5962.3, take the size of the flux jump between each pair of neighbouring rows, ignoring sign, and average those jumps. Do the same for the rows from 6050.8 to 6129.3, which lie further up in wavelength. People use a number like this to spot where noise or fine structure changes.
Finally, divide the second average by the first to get 0.78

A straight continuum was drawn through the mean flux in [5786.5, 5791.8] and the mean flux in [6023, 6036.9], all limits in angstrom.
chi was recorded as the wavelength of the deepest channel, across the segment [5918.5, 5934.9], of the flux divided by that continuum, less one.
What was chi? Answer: 5925.34 angstrom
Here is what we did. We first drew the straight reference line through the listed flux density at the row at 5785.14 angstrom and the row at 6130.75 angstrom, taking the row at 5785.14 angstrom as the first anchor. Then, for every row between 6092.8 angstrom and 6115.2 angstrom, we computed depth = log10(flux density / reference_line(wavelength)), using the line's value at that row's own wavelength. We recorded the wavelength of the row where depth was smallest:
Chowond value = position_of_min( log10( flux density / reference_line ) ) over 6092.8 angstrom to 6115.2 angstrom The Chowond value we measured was 6102.58 angstrom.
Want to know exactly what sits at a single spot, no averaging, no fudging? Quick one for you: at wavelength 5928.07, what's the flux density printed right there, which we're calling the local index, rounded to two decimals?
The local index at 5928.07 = 11.79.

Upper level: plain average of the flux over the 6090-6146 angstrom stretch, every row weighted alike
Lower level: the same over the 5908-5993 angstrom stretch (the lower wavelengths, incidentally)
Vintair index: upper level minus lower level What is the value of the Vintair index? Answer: -0.1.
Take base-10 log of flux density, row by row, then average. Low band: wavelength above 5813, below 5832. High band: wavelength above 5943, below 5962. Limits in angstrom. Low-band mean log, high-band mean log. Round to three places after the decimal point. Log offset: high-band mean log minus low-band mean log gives -0.018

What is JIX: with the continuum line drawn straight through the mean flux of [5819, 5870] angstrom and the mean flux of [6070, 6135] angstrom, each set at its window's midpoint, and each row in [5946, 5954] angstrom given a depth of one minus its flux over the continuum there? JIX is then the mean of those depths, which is 0.01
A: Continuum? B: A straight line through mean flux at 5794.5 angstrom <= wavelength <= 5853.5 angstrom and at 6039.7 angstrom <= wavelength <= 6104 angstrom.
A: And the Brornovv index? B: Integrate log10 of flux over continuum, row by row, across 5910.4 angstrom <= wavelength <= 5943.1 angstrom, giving -0.46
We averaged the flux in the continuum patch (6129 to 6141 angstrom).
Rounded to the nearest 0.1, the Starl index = 11.5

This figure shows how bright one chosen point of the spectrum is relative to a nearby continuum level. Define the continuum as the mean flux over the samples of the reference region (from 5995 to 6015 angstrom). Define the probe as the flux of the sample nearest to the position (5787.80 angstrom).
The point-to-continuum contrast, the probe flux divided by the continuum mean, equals 1.02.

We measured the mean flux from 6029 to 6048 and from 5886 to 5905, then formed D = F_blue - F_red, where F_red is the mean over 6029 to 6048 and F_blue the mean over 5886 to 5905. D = -2.14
